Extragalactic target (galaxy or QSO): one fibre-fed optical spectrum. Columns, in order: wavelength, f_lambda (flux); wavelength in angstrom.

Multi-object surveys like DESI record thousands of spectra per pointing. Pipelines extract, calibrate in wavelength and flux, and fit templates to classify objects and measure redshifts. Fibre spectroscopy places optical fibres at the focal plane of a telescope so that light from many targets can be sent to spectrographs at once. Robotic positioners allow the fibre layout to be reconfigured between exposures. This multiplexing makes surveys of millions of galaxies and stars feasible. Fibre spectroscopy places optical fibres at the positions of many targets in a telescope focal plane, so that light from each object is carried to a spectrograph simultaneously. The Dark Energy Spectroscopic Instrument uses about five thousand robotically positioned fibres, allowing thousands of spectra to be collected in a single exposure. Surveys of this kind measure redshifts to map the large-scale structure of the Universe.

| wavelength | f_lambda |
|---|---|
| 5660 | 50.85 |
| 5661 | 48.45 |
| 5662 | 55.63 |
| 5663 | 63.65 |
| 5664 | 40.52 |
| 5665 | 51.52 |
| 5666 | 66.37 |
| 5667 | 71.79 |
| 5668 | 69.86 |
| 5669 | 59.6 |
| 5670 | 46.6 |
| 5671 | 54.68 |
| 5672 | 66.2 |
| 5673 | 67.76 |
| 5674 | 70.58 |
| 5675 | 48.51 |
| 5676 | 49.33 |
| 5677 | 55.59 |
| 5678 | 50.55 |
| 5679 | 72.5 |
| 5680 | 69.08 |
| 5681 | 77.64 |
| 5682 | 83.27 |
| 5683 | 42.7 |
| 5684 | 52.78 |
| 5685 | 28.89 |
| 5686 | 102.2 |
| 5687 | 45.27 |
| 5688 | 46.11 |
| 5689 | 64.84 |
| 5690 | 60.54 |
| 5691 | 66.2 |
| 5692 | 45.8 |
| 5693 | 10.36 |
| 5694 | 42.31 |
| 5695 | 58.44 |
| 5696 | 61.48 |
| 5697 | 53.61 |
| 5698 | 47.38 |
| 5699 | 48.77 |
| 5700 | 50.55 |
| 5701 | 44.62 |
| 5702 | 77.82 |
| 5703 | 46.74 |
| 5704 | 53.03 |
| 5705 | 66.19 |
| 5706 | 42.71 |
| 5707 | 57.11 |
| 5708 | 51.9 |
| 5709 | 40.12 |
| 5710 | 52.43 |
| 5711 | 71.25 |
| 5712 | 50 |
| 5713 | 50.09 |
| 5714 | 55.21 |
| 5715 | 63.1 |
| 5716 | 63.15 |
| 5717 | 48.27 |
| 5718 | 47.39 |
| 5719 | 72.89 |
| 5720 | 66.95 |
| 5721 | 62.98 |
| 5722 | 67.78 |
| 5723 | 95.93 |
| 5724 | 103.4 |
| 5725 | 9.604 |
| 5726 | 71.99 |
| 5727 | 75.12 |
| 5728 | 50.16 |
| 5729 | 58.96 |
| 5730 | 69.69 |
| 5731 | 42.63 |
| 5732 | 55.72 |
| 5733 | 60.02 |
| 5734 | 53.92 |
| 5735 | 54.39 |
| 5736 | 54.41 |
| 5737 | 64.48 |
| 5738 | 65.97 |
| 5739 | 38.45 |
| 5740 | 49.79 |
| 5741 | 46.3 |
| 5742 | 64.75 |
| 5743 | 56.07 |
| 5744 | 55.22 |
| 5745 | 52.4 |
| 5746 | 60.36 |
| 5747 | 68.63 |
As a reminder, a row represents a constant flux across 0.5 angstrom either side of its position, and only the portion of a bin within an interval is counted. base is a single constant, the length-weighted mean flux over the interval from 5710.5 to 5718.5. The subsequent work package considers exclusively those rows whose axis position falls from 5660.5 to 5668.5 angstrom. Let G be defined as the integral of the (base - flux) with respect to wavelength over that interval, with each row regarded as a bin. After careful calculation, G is -19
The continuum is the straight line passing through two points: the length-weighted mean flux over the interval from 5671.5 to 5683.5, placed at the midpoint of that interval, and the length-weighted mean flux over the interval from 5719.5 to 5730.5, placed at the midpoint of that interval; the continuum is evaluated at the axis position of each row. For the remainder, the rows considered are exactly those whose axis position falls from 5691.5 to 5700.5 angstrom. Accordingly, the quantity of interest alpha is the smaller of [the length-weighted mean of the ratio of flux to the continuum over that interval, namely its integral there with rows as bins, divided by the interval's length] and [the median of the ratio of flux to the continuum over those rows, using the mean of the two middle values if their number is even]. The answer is 0.72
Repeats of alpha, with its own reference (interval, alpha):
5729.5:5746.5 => 0.81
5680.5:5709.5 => 0.80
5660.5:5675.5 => 0.95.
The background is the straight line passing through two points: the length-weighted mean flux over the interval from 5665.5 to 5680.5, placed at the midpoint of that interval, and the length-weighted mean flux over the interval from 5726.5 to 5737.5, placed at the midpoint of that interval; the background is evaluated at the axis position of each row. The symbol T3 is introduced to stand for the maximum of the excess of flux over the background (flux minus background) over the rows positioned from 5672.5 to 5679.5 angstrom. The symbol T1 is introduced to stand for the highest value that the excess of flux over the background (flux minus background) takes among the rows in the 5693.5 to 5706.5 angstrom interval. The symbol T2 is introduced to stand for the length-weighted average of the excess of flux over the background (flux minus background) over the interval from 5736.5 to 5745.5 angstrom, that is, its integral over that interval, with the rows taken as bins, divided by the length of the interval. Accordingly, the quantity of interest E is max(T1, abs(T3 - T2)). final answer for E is 18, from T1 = 18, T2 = -2.8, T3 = 12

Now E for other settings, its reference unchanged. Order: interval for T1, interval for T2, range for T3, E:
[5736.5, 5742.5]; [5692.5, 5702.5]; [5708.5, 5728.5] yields 55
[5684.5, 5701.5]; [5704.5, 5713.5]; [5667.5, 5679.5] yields 42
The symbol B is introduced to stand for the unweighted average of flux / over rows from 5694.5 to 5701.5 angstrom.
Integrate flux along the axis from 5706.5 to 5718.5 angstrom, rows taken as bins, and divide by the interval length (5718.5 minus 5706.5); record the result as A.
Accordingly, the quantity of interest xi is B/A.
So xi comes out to 0.96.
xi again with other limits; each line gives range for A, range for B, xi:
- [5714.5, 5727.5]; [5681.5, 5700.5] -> 0.82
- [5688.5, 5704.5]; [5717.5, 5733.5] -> 1.21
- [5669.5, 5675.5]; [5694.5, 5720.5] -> 0.94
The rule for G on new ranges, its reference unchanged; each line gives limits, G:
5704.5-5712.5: 17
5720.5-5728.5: -89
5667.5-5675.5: -35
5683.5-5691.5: -18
